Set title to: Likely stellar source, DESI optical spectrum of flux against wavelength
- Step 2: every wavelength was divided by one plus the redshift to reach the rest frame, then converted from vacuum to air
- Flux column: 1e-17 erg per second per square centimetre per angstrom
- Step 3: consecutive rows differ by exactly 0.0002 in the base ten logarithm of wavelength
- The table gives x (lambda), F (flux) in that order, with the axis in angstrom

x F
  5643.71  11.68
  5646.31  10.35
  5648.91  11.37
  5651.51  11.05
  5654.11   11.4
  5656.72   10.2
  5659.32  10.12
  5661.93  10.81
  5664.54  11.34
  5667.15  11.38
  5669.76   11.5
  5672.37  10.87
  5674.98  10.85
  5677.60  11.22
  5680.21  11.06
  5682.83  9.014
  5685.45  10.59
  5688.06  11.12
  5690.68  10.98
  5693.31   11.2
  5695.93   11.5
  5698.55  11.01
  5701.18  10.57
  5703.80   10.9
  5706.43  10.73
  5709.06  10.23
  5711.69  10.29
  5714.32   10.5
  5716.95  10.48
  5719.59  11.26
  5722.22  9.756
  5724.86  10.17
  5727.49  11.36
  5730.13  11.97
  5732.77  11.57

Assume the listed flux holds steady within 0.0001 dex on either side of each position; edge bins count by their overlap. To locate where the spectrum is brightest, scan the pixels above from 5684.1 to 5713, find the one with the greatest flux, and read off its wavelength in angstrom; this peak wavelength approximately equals 5695.93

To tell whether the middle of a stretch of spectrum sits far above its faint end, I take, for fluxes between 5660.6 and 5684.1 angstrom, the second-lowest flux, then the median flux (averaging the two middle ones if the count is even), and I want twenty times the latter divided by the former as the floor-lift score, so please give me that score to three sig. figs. 20.5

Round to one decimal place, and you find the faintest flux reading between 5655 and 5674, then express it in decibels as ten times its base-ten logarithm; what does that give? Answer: 10.1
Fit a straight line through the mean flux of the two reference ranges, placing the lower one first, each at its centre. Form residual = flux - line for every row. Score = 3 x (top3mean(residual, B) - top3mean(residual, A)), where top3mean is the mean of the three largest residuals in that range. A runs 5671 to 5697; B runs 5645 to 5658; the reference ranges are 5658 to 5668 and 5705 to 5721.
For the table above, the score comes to -0.8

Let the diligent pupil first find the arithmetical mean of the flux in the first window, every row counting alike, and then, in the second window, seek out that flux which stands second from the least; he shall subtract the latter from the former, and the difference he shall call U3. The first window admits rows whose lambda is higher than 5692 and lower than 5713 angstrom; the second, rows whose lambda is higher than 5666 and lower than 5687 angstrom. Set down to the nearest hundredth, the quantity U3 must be 0.21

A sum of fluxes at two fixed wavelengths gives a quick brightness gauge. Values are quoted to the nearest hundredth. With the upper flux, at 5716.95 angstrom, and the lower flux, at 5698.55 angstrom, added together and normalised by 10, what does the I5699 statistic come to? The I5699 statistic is 2.15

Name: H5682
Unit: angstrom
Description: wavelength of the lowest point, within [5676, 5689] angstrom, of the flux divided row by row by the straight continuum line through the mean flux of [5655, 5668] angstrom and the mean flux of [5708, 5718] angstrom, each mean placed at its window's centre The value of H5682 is 5682.83 angstrom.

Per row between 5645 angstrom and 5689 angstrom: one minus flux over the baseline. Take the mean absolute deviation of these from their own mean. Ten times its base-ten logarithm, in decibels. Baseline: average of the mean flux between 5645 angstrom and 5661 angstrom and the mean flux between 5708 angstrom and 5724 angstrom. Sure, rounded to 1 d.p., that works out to -13.6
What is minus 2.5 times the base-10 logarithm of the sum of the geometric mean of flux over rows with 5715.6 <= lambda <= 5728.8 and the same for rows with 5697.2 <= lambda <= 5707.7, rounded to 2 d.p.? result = -3.33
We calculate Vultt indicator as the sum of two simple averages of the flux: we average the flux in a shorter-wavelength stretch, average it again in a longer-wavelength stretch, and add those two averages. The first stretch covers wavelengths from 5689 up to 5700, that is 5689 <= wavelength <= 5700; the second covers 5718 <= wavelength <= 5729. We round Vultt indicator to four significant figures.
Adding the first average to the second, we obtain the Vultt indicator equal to 21.81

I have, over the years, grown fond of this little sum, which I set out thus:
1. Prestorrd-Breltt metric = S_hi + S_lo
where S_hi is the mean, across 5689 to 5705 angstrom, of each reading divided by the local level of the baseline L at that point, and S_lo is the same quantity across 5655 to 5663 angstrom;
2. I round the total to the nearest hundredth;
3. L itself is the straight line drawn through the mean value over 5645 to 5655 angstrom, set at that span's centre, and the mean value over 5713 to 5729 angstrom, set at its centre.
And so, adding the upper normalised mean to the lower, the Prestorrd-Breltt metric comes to 1.97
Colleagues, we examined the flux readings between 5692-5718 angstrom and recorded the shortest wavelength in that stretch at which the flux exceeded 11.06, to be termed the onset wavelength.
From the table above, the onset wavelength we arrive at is 5693.31 angstrom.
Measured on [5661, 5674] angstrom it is 5664.54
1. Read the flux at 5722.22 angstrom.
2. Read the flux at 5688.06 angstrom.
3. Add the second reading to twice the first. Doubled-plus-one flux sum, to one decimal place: 30.6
